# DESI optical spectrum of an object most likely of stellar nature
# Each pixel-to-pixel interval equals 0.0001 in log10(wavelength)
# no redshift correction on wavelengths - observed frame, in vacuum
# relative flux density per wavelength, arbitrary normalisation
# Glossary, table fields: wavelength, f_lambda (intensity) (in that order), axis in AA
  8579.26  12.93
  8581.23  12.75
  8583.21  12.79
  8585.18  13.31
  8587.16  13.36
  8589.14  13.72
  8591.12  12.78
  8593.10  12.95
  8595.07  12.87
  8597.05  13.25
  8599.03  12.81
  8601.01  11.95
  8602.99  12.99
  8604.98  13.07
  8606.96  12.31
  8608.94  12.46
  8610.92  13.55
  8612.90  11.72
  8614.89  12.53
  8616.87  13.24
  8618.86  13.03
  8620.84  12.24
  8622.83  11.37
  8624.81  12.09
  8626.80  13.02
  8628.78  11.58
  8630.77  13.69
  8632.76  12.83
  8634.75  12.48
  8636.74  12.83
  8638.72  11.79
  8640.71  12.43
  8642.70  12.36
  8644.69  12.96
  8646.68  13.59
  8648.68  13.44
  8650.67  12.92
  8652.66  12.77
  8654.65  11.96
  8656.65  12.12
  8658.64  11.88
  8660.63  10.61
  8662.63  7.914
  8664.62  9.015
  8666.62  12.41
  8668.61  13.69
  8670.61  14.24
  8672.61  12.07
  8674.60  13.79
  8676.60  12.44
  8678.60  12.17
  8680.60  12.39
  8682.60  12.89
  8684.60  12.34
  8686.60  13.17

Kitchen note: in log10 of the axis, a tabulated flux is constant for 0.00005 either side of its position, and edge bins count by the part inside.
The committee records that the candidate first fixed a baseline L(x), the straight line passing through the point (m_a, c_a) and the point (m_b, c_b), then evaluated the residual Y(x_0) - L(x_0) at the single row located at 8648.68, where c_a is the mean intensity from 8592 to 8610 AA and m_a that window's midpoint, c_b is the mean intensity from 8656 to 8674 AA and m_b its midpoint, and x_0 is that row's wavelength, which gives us 1.6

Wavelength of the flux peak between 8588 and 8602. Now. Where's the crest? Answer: 8589.14 AA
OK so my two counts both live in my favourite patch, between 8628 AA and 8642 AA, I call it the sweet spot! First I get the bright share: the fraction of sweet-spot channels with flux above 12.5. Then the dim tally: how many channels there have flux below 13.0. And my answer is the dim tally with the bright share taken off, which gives 5.6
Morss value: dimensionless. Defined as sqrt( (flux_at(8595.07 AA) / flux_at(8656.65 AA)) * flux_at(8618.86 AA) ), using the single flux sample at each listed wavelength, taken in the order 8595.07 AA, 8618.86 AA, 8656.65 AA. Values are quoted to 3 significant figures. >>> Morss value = 3.72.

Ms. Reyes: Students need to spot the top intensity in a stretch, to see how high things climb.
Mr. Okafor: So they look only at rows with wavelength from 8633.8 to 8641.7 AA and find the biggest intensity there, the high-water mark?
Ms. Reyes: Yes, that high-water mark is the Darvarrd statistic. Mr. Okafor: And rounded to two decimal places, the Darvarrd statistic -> 12.83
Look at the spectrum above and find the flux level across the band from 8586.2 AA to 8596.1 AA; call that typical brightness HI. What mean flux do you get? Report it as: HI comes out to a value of 13.14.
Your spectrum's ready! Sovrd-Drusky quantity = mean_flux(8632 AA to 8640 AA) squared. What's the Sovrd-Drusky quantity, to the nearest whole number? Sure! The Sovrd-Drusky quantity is 156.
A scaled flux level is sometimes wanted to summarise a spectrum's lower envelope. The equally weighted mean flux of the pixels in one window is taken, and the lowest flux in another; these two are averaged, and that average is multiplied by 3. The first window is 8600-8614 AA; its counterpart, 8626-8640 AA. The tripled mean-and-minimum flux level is 36.2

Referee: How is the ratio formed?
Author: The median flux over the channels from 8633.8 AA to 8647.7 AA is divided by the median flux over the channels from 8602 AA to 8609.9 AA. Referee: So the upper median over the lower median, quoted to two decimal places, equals 0.98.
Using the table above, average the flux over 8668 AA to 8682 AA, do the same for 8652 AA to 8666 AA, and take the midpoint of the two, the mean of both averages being 11.9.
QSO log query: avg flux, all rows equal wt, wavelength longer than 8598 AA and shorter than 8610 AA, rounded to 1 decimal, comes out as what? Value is 12.6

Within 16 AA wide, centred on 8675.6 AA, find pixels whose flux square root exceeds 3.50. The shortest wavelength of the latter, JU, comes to 8668.61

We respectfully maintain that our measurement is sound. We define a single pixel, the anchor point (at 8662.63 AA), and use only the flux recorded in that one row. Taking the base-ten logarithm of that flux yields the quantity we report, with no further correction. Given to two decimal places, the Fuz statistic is 0.90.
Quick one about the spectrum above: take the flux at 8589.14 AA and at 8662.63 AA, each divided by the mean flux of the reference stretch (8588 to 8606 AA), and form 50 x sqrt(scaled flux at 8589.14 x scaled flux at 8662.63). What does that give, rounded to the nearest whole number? 40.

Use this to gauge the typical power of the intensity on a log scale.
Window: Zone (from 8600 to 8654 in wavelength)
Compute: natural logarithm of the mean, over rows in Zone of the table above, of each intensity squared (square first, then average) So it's 5.08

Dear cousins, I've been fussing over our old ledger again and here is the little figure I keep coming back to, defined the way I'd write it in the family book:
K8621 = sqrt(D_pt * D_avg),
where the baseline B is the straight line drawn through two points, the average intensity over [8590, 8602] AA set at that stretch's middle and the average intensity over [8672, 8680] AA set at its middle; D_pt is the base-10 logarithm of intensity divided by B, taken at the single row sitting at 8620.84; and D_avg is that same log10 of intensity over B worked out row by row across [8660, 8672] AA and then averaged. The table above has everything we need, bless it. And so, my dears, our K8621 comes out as 0.031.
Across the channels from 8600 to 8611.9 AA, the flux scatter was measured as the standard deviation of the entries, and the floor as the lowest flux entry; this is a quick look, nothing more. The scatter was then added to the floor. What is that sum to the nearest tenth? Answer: 12.5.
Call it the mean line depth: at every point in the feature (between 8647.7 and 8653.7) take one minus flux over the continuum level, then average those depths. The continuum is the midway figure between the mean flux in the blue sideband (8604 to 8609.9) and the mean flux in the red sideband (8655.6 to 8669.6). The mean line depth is -0.10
